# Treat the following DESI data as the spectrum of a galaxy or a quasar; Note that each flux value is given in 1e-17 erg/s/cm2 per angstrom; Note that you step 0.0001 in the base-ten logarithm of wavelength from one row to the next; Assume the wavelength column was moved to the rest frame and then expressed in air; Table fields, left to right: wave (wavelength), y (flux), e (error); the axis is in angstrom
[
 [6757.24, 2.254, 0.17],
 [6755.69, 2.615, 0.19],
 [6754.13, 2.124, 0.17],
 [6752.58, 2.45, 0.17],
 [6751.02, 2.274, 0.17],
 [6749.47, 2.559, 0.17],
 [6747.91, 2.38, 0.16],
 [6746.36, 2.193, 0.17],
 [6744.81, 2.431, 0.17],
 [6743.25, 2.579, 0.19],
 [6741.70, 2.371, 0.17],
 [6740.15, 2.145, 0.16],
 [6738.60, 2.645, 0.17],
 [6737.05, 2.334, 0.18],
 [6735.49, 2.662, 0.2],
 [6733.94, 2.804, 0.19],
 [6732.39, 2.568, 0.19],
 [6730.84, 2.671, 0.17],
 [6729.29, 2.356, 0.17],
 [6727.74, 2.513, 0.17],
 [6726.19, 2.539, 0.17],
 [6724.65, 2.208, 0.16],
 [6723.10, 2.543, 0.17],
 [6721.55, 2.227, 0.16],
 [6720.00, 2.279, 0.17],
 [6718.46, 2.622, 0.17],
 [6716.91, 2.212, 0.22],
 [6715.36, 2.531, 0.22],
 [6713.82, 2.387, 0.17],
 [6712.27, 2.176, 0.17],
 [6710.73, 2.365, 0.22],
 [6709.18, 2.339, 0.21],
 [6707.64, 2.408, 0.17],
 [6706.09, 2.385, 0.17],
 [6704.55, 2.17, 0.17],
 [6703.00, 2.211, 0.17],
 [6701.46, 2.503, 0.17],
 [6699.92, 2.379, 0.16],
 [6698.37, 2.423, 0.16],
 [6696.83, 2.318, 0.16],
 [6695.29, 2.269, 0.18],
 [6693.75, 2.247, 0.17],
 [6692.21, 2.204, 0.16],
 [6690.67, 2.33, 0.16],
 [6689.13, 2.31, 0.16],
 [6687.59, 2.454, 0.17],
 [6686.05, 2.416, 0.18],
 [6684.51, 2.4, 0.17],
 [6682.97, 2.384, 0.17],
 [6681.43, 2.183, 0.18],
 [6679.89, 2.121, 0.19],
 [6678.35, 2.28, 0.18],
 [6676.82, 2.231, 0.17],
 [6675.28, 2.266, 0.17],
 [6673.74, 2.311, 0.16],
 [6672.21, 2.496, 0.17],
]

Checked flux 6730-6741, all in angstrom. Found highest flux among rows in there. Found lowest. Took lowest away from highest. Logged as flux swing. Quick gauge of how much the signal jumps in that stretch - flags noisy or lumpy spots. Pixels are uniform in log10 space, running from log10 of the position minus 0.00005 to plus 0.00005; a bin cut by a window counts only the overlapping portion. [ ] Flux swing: 0.66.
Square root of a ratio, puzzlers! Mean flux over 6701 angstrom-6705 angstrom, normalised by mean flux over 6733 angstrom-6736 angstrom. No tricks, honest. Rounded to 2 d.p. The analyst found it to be 0.92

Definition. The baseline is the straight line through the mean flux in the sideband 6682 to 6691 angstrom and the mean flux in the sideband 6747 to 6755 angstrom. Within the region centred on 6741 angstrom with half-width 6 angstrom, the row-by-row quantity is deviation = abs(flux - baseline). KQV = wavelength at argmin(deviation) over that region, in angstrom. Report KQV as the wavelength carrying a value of 6741.70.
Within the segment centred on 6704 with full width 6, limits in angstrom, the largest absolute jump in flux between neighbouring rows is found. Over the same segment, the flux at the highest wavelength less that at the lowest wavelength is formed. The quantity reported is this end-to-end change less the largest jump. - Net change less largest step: -0.4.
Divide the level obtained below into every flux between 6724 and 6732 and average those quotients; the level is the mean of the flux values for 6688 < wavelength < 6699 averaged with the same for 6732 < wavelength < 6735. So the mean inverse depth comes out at 1.02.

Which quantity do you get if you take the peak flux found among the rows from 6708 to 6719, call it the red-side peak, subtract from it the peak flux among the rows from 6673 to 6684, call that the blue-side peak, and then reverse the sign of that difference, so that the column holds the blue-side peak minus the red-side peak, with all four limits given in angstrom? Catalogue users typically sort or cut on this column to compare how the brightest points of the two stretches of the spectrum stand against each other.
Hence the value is -0.24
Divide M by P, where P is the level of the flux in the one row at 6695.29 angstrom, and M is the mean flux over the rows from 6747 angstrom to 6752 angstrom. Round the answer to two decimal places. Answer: 1.06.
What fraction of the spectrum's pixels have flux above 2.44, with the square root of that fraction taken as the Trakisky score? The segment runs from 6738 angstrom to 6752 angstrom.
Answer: 0.6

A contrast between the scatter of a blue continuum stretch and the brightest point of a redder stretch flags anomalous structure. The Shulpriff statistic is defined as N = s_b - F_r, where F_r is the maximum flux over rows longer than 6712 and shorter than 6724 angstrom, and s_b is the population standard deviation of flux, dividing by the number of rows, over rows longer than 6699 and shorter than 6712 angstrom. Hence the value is -2.52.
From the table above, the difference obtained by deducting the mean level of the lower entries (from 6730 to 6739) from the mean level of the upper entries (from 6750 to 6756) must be -0.25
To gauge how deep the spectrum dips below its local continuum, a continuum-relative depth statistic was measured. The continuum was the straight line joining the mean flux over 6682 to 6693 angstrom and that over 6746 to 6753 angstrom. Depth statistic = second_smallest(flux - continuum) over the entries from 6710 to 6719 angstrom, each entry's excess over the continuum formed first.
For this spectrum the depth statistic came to -0.15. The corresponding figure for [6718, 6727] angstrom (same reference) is -0.14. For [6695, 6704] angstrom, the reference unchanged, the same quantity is -0.09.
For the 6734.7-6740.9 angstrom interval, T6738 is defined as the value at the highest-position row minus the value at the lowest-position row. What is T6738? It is -0.52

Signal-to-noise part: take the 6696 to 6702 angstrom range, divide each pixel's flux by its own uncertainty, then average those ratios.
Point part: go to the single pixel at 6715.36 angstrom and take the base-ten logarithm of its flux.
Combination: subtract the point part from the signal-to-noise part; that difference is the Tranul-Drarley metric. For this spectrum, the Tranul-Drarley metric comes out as 14.4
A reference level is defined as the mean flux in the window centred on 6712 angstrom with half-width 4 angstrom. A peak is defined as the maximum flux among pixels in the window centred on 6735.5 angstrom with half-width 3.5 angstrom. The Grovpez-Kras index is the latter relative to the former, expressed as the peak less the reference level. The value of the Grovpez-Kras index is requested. 0.44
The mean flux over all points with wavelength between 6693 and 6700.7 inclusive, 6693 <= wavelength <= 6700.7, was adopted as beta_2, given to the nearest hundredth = 2.33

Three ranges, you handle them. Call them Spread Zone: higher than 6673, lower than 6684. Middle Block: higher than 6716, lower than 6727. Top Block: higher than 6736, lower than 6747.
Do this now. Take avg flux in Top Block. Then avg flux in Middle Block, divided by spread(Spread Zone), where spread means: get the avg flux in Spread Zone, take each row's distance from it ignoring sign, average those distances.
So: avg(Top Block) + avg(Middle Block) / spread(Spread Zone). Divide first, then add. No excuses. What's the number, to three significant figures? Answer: 39.2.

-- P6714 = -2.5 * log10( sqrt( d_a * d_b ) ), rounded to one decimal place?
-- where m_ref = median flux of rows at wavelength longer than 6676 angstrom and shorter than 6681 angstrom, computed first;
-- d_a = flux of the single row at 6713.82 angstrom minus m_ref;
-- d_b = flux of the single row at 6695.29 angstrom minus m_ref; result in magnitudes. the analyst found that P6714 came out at 2.8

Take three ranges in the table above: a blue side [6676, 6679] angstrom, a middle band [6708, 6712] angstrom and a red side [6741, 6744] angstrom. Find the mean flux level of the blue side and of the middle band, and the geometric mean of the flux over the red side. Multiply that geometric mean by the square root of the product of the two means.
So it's 5.7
